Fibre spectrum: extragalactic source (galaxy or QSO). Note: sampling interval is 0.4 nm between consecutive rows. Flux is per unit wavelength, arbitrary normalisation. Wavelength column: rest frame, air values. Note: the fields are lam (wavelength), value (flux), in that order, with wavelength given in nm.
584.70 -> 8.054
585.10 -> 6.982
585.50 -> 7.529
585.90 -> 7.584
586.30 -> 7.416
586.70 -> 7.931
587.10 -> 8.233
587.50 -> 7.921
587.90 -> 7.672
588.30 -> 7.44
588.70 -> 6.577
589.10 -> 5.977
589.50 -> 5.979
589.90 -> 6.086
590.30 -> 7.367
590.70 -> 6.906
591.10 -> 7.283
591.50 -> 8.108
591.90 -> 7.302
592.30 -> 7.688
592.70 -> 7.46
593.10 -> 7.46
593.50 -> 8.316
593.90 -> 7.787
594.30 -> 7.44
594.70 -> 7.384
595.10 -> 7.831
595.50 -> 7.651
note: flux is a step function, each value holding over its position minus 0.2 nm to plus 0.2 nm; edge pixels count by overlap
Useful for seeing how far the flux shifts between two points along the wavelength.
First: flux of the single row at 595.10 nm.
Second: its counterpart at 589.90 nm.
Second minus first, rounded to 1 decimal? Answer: -1.7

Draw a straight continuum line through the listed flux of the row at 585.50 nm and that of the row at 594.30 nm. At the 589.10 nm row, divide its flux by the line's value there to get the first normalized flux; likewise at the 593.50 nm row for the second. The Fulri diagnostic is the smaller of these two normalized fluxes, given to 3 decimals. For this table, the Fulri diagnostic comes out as 0.798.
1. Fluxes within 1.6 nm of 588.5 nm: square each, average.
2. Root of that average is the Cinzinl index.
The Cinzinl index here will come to 7.04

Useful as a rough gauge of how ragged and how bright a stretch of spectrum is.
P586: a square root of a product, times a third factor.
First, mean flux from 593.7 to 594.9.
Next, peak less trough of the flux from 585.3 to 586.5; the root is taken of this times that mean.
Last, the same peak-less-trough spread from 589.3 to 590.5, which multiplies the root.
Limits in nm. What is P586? 1.6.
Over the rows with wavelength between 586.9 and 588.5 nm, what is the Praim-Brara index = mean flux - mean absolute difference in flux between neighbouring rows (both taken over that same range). 7.55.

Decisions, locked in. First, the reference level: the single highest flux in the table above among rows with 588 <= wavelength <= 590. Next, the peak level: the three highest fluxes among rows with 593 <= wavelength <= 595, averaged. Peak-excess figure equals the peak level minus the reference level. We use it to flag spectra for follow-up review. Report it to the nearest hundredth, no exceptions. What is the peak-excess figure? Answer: 0.41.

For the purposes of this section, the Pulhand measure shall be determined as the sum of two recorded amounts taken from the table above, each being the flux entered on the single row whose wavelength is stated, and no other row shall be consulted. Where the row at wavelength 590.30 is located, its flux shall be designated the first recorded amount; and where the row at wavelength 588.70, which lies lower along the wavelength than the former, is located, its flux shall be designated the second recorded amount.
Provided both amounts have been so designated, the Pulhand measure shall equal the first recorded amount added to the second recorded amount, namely 13.9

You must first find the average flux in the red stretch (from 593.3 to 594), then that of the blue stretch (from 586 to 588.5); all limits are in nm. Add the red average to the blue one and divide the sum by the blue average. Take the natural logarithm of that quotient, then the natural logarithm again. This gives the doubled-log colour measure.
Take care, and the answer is -0.34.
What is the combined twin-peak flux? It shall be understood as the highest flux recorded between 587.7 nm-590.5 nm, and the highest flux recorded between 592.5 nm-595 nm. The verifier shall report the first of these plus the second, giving 16.0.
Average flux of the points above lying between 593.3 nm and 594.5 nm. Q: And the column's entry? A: 7.8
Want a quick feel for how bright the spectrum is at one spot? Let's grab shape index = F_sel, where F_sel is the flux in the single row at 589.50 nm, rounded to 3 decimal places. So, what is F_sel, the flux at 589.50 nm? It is 5.979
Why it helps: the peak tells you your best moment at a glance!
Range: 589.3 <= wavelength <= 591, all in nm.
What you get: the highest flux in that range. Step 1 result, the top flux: 7.367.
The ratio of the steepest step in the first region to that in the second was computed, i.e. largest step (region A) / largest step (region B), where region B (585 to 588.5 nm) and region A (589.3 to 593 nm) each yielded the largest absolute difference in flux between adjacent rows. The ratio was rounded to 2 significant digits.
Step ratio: 2.3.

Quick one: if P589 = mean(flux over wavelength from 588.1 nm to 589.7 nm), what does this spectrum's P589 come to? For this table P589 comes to 6.49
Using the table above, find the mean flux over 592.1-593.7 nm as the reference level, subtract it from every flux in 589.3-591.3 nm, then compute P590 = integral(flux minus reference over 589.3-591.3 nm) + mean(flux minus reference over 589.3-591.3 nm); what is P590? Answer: -3.0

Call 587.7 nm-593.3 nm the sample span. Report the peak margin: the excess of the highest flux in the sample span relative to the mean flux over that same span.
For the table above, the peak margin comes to 1.0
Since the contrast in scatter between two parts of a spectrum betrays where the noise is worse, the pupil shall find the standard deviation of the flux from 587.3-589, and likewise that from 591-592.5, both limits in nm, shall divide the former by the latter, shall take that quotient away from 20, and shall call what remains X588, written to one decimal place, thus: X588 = 18.5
